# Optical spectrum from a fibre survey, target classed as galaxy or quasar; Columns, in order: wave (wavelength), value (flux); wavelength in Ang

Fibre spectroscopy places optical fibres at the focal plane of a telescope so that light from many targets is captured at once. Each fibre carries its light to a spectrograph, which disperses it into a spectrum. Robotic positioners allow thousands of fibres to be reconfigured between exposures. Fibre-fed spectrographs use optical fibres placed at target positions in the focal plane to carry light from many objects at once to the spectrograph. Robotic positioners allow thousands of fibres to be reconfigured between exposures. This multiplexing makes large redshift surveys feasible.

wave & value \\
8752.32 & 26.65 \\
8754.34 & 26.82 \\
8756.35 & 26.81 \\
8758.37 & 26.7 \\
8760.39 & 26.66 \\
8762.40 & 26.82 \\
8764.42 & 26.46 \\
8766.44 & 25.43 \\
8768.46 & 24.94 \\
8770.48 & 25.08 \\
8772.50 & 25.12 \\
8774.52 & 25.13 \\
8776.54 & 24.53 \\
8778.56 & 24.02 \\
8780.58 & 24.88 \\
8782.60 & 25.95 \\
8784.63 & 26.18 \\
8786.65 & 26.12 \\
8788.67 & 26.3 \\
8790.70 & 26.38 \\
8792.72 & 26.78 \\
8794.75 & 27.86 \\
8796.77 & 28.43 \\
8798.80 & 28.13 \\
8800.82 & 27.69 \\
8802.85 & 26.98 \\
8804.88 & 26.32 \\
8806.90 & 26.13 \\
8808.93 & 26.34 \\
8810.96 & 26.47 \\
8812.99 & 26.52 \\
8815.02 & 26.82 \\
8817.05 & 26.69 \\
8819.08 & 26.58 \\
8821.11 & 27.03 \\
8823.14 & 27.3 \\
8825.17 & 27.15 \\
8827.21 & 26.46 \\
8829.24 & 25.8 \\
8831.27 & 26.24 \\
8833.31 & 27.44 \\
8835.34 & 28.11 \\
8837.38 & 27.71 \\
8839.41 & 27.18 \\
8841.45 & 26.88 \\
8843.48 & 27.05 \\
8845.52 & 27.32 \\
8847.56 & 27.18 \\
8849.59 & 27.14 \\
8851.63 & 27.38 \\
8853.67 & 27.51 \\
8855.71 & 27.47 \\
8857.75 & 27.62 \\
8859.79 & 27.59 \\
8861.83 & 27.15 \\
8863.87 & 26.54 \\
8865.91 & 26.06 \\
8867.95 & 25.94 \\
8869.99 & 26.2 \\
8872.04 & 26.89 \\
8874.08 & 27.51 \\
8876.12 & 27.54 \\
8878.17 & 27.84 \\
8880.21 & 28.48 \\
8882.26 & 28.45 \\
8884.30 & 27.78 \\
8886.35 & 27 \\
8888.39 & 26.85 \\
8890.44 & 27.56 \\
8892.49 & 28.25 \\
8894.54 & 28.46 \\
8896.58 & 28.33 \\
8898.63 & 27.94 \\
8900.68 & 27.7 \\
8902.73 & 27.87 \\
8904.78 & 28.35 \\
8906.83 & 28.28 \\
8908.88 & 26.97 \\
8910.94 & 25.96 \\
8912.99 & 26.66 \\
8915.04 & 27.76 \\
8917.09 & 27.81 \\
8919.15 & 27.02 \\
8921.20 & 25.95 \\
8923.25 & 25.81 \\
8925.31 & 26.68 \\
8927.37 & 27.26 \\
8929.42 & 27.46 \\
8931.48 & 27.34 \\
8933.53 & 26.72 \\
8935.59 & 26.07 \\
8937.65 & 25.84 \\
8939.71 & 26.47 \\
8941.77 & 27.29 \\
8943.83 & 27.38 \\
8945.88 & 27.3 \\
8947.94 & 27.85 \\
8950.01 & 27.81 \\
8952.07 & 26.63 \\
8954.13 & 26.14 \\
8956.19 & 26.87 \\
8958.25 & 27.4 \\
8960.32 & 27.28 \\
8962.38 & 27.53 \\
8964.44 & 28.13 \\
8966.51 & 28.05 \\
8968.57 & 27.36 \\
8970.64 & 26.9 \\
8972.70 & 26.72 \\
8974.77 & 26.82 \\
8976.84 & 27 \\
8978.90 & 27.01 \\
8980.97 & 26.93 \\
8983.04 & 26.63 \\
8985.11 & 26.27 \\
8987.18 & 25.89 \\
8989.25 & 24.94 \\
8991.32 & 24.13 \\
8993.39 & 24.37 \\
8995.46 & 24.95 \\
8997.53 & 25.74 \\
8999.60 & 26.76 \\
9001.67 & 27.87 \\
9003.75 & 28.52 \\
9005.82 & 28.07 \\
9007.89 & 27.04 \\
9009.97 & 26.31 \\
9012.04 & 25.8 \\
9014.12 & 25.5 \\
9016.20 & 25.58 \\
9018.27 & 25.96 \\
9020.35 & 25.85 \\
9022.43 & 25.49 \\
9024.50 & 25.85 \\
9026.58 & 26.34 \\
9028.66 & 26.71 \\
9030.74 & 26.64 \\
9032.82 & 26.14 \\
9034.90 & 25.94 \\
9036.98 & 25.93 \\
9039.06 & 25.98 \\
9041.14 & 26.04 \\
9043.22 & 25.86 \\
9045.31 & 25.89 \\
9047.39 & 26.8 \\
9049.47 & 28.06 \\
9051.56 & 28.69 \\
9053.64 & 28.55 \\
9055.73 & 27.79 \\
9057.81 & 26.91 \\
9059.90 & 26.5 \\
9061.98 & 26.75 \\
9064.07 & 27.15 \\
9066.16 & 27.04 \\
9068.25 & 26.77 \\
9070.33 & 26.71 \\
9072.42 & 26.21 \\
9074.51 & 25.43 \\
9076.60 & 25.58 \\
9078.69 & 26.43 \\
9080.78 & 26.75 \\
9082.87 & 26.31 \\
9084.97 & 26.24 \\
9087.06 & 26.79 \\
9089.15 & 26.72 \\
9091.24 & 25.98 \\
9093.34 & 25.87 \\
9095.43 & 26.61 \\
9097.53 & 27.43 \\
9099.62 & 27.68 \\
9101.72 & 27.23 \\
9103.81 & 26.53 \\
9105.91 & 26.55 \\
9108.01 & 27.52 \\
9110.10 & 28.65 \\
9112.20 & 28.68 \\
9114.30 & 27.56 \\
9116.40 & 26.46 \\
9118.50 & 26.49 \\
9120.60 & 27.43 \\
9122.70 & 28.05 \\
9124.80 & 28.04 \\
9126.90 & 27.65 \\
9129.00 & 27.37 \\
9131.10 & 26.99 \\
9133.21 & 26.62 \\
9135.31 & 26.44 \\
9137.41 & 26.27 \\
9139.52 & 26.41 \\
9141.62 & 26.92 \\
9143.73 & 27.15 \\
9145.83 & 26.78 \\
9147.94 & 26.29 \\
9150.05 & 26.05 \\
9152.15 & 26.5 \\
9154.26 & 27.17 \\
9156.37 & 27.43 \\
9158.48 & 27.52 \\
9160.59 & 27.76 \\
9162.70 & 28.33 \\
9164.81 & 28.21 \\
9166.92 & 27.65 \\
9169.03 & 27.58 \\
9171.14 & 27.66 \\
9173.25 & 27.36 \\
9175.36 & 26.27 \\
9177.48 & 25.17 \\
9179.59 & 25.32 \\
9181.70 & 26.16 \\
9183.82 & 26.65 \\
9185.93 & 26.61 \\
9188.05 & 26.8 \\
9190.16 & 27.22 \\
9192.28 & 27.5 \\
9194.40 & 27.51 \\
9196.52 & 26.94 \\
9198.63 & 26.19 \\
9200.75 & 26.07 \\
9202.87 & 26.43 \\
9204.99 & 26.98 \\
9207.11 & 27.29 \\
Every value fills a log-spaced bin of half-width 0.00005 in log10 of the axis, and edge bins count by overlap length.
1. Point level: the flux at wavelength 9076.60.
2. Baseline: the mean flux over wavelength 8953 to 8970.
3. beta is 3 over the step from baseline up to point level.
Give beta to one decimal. -1.7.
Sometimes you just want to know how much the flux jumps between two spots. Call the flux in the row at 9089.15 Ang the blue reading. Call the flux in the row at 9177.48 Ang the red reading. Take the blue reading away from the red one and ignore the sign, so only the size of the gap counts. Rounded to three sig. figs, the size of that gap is 1.55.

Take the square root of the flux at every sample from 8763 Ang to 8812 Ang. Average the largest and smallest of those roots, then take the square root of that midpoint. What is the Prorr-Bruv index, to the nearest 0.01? 2.26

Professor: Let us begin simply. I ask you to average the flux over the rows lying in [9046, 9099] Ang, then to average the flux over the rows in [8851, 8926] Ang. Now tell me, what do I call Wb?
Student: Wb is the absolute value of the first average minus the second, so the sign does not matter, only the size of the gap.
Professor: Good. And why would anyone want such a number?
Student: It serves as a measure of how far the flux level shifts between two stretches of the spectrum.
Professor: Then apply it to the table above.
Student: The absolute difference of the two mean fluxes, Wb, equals 0.53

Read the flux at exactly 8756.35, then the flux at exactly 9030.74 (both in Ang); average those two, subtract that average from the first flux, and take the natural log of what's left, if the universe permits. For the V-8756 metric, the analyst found -2.5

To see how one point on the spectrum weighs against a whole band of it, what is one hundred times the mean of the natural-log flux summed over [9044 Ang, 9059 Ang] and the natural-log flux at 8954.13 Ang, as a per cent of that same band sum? 57.0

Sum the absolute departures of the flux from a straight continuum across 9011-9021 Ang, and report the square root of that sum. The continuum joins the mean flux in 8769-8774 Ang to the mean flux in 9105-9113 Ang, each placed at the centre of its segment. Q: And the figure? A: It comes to 2.60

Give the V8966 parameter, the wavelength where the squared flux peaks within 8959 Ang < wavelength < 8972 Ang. 8964.44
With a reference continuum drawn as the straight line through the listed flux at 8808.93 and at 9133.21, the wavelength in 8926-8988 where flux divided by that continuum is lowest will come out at 8937.65 Ang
